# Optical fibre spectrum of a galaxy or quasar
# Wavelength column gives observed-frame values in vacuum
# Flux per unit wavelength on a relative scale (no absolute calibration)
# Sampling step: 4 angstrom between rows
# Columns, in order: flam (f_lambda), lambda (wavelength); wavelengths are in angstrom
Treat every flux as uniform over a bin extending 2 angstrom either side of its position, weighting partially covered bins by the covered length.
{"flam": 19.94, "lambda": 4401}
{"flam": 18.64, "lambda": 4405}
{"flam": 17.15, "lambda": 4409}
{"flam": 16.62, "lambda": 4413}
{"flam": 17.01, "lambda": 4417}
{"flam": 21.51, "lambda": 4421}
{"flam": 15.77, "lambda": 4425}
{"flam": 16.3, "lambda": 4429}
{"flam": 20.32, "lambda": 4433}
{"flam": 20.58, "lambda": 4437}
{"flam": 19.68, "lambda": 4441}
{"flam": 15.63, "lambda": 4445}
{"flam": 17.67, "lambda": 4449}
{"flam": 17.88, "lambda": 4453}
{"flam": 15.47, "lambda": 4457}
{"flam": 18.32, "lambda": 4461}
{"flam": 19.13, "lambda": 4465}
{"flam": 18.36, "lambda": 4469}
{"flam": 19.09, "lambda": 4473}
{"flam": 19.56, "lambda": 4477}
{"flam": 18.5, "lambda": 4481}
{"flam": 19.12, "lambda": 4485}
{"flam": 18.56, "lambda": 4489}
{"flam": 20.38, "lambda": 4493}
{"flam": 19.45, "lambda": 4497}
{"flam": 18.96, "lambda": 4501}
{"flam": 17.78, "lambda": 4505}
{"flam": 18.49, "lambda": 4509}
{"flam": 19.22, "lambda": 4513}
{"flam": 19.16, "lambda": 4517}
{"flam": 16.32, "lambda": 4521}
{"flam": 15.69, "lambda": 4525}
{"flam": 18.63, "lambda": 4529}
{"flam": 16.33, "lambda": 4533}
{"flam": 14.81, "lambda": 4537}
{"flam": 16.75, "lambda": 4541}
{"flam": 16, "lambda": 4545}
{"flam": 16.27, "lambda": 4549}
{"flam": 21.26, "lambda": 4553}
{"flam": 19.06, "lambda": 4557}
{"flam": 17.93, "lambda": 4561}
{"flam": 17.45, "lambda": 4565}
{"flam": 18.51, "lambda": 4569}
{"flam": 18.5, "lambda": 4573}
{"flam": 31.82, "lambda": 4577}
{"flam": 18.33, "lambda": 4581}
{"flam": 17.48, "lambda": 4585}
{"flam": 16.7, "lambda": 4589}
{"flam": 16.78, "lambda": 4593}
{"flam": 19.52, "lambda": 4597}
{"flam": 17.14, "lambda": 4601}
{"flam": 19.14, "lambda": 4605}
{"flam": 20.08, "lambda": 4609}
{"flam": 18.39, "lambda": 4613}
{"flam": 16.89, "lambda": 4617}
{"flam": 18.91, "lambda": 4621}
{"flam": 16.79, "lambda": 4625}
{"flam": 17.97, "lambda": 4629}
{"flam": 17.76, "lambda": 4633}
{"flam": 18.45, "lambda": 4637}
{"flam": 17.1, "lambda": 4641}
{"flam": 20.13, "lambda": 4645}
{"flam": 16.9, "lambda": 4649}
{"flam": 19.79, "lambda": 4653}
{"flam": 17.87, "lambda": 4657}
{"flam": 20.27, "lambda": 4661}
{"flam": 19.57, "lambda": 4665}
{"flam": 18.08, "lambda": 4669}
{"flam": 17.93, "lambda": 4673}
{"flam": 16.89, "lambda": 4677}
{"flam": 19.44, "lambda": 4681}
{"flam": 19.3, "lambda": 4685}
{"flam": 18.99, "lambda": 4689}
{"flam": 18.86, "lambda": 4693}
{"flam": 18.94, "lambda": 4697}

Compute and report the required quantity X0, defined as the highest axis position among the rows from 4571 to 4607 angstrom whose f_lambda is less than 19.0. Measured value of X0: 4601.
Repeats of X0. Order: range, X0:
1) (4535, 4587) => 4585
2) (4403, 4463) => 4461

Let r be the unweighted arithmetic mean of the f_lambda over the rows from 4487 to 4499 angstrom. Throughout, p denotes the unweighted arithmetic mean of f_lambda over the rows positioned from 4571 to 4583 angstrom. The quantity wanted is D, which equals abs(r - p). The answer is 3.4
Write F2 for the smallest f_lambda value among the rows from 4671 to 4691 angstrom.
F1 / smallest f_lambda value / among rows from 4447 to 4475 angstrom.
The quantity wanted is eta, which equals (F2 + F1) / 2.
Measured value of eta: 16.2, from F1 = 15.47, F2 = 16.89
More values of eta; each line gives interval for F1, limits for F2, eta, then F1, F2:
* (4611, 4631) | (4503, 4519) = 17.3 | 16.79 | 17.78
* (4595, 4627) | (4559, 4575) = 17.1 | 16.79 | 17.45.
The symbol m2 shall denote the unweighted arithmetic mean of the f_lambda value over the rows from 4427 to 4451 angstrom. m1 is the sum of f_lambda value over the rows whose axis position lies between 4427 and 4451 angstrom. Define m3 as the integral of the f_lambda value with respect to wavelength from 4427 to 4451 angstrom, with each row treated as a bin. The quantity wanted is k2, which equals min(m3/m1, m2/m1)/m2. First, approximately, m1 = 110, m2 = 18.4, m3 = 441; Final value 0.0091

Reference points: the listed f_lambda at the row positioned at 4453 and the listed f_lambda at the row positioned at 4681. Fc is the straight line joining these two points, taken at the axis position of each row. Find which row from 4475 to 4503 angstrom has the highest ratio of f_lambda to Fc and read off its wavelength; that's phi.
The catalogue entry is 4493 angstrom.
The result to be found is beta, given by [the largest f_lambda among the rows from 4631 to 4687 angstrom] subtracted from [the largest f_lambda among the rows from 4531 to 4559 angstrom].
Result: 1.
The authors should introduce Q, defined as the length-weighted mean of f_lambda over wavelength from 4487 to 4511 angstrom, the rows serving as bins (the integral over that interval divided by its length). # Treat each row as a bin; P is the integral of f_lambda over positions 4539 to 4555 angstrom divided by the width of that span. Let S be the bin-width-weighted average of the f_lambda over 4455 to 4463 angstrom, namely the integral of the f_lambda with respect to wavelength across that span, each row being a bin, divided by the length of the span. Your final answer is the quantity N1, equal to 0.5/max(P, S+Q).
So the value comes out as 0.0140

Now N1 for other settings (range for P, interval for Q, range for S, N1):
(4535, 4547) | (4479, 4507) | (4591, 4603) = 0.0136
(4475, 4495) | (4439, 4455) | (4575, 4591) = 0.0129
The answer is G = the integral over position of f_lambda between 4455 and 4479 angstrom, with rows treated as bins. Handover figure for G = 440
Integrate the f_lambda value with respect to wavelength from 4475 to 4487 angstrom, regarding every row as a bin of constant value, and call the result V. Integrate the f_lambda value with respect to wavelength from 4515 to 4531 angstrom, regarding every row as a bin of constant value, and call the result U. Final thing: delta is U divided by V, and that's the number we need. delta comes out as 1.22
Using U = 279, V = 229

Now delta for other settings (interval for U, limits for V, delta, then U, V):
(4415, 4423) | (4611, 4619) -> 1.09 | 154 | 141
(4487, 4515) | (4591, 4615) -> 1.20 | 531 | 444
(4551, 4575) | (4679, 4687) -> 2.91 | 451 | 155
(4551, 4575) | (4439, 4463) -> 1.08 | 451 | 419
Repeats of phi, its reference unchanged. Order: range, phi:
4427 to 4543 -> 4437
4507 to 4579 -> 4577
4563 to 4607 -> 4577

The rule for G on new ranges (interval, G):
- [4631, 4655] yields 441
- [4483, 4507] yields 457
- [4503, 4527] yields 427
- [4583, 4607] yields 427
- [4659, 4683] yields 449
